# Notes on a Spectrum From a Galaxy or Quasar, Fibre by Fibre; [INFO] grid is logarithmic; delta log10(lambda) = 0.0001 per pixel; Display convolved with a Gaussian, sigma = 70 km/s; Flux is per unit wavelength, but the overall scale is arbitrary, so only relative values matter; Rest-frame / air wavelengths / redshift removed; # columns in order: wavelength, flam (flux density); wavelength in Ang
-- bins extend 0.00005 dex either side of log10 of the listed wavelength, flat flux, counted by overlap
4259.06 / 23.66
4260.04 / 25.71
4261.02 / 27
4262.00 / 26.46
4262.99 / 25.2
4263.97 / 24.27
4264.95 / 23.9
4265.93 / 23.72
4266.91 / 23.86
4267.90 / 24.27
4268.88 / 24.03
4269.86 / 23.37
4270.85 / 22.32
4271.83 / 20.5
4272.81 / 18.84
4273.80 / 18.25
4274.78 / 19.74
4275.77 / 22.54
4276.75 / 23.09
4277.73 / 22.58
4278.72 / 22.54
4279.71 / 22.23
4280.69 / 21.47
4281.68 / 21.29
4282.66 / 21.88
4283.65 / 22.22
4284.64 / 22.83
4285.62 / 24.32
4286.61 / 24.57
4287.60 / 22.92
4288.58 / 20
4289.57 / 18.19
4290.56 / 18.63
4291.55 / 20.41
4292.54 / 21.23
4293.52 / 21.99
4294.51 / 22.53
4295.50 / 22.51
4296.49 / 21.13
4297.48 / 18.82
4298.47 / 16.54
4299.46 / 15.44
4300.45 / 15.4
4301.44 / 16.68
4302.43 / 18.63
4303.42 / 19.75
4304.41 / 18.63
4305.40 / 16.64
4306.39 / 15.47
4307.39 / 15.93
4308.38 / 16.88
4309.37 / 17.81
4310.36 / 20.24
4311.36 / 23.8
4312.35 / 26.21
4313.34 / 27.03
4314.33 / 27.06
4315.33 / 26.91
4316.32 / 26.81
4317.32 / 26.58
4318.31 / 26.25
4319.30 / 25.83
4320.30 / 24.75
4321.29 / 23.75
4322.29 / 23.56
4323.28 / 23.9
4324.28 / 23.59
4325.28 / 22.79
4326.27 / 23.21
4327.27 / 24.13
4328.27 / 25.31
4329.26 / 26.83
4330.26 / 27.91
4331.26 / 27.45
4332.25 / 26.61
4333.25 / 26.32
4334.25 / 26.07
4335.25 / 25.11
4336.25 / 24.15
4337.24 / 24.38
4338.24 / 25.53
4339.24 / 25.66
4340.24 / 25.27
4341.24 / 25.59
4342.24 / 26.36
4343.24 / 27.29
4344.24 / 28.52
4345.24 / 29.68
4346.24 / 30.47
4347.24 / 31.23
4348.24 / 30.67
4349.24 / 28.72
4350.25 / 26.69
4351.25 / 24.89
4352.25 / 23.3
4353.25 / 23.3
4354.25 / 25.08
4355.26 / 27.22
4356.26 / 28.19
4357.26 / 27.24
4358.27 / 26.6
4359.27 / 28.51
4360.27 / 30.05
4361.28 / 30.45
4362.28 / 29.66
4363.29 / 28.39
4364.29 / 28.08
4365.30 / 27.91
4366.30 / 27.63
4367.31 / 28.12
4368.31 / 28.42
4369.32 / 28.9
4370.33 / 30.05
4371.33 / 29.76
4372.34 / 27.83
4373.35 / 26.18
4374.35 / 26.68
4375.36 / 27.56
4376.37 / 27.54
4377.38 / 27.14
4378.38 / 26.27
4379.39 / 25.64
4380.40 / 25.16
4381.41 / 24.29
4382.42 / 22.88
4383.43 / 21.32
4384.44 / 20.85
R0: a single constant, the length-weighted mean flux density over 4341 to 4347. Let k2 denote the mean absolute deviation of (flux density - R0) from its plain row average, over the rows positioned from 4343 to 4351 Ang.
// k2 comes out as 1.4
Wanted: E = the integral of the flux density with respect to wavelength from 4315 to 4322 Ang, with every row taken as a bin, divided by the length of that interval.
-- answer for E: 26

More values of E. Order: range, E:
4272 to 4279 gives 21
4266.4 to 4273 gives 23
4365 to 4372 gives 29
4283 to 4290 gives 22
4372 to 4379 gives 27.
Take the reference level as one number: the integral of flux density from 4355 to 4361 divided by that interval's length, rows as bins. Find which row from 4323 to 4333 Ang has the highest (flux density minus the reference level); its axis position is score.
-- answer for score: 4330.26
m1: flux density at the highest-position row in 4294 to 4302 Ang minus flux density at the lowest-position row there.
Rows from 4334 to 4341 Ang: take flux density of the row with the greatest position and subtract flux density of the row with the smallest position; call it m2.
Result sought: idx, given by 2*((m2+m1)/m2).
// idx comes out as 16.6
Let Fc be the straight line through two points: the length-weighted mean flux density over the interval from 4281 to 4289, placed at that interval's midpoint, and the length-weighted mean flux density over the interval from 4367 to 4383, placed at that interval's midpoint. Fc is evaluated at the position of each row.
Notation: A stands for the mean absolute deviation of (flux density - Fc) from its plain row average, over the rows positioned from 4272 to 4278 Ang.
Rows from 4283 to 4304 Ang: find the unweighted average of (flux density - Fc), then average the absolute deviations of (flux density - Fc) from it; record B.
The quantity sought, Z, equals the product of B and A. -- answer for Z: 5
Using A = 1.82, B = 2.5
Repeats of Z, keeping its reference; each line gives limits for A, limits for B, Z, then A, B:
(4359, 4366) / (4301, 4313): 2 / 0.94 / 2.3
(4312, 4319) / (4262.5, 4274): 1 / 0.33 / 2.0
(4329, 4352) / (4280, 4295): 2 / 1.57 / 1.4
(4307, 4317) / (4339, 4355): 9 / 4.00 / 2.2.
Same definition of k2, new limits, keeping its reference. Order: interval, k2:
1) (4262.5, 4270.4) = 0.4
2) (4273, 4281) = 1.3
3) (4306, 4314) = 3.9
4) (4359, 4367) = 0.9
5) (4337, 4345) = 1.0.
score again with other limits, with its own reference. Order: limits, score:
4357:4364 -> 4361.28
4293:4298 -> 4294.51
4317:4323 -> 4317.32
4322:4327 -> 4323.28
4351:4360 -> 4359.27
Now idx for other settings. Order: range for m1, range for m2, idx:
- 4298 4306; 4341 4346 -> 2.0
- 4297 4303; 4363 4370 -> 1.3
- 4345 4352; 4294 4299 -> 3.6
